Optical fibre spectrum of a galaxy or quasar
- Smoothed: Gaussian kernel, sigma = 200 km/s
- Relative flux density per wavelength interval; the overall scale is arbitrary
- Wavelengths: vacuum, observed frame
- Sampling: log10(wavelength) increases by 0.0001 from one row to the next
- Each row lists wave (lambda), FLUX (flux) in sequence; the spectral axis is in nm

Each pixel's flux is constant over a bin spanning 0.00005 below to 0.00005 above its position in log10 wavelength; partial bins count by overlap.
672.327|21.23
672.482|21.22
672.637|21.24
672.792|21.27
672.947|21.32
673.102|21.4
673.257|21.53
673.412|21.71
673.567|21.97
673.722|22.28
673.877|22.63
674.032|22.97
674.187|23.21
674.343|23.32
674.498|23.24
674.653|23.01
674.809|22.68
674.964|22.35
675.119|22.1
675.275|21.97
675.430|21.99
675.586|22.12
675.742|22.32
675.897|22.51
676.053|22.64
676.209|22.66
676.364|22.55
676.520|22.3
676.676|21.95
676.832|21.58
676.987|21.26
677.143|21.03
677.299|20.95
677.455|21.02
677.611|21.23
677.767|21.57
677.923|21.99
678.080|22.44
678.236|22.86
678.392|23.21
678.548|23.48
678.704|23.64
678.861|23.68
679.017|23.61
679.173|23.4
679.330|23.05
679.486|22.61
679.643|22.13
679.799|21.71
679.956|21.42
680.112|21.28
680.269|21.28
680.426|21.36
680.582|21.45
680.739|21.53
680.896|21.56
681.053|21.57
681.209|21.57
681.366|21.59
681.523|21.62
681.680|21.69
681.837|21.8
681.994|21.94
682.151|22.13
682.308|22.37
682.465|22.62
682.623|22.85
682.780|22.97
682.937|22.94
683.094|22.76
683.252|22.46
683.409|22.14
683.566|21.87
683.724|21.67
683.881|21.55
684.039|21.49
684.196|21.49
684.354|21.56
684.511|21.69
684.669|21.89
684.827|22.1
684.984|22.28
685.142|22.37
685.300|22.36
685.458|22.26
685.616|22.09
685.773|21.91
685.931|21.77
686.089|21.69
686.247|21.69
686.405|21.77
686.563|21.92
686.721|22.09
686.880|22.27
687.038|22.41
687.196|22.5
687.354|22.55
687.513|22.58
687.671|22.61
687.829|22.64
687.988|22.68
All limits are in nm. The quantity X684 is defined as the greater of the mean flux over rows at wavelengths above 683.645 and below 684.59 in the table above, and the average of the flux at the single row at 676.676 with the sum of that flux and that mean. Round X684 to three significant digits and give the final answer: 32.7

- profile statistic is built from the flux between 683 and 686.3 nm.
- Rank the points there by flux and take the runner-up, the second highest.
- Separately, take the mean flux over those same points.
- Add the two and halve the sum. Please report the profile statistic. 22.2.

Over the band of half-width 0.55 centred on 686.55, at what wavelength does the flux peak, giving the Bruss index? 687.038 nm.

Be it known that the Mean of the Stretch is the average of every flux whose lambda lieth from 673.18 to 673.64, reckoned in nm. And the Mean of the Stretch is 21.7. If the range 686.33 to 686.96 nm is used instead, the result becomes 22.0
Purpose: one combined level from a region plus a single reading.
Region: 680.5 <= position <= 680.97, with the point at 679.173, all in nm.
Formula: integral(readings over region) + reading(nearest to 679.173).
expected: 33.5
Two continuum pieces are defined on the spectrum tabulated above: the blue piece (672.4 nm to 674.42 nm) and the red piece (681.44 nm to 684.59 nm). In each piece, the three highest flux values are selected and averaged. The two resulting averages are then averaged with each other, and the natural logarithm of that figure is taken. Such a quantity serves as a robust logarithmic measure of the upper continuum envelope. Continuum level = 3.14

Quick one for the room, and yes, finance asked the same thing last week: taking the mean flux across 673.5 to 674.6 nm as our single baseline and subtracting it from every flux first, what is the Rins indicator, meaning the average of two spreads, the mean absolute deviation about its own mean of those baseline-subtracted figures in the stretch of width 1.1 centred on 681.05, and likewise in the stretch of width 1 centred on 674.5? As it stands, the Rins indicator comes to 0.15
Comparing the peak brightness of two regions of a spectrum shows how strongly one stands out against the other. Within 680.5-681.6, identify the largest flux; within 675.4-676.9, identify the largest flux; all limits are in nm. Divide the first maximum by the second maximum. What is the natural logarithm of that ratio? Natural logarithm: -0.047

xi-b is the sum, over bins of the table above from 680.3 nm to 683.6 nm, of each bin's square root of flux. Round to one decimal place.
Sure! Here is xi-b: 98.6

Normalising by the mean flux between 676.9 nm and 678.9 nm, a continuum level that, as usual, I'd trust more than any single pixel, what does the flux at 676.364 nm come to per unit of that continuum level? 1.02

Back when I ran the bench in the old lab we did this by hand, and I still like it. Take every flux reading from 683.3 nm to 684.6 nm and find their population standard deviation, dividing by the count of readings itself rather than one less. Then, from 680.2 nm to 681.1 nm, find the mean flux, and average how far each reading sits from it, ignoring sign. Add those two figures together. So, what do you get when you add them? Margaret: 0.30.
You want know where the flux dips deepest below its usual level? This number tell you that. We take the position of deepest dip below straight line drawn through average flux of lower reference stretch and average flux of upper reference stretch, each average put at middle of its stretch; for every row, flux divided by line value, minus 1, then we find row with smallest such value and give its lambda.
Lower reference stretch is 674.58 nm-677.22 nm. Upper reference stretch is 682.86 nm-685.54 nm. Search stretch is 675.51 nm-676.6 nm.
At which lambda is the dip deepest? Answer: 675.586 nm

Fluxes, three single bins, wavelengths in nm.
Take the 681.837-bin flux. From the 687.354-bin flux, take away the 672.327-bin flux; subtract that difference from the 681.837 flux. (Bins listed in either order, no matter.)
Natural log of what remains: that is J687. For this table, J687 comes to 3.02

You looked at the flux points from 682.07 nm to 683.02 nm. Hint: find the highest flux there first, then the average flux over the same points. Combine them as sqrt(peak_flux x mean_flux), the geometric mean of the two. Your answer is 22.81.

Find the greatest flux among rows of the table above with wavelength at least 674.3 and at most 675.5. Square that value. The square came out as 544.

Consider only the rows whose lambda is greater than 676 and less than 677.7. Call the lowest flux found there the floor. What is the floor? 20.95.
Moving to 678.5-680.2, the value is 21.28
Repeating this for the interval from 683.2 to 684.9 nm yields 21.49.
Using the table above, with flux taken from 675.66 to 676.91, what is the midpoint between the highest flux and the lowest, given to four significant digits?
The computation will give 22.12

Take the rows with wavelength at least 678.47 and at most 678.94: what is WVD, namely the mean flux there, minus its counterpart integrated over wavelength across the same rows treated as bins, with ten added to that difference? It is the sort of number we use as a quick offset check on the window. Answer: 22.5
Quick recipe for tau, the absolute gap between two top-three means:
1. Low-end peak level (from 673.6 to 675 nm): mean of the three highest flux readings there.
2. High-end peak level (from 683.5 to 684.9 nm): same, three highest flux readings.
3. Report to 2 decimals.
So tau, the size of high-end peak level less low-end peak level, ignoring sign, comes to 1.30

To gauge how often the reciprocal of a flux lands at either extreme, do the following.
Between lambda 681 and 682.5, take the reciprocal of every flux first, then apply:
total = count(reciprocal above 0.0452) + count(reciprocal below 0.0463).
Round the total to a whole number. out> 14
